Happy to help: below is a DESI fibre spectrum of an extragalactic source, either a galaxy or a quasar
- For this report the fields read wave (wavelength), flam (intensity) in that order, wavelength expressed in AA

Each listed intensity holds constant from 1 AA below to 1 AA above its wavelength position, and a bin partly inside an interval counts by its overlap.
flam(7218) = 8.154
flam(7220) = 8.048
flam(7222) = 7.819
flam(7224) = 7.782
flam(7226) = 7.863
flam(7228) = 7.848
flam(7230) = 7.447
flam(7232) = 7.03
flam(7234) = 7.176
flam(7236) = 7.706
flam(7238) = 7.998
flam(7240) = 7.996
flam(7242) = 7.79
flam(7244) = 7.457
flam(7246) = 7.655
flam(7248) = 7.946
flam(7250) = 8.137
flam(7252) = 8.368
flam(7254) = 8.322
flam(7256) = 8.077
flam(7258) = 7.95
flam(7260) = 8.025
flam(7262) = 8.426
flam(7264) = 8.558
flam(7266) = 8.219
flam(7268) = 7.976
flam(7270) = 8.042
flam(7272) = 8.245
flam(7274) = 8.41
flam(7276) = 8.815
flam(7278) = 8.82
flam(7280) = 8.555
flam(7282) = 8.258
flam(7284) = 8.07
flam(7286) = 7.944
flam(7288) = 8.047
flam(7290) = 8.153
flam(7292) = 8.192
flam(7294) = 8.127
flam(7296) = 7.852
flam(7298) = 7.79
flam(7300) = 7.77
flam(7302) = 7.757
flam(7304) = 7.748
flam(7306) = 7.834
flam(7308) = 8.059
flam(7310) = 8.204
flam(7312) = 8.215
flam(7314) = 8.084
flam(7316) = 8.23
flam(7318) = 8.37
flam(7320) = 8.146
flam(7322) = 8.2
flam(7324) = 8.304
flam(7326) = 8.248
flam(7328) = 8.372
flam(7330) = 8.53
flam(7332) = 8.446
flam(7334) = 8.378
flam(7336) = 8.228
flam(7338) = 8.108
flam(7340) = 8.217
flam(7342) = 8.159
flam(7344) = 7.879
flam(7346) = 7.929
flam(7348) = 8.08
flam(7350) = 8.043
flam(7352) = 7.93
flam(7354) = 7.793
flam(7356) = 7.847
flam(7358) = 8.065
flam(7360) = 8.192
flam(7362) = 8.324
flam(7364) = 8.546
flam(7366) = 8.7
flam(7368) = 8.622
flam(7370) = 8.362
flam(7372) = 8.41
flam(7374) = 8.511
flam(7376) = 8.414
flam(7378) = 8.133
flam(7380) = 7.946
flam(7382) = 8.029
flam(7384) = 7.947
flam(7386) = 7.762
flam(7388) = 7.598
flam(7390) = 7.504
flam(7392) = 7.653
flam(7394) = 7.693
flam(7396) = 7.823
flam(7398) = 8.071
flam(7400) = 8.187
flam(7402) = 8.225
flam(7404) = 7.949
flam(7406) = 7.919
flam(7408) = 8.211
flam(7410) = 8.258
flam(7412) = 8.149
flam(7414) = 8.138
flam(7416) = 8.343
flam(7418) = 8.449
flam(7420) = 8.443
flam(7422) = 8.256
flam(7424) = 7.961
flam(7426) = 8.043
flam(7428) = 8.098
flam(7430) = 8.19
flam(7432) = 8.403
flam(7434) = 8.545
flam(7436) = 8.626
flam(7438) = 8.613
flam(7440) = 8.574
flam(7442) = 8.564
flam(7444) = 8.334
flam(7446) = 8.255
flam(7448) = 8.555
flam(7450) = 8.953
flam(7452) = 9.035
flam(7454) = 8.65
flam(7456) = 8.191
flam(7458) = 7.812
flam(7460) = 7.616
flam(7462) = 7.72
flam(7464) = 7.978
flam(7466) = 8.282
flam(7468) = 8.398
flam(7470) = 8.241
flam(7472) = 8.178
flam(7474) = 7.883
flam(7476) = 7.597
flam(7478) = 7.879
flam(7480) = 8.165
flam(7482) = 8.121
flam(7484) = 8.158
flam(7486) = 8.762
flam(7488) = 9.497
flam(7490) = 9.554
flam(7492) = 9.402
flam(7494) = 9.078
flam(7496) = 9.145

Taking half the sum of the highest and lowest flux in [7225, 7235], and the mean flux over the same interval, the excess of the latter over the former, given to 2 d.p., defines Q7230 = 0.03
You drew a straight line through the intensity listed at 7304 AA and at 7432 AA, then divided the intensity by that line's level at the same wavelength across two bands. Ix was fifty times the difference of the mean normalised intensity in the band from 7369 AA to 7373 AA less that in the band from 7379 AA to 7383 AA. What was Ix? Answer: 2.8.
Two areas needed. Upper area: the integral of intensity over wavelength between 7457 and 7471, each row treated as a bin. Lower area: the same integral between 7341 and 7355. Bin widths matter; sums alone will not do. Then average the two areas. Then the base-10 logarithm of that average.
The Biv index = 2.05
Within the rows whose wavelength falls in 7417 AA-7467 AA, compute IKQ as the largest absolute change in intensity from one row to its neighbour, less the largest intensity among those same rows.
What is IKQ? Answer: -8.58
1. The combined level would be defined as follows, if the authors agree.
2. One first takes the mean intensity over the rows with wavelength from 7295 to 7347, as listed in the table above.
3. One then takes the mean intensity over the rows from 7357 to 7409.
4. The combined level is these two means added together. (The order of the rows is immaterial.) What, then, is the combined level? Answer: 16.2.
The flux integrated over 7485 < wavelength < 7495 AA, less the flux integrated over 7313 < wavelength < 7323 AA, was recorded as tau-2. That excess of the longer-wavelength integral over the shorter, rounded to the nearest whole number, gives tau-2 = 11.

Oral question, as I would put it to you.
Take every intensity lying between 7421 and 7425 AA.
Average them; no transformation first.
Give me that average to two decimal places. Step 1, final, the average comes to 8.11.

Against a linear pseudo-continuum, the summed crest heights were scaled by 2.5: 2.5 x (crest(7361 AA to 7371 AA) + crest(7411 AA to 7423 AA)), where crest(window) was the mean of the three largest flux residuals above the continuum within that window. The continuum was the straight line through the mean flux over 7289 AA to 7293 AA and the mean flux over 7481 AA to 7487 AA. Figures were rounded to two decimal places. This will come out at 1.27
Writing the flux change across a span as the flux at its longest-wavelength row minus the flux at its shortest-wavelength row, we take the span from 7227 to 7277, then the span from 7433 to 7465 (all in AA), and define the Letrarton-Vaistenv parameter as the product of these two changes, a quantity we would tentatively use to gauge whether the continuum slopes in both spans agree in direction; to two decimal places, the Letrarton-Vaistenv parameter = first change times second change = -0.55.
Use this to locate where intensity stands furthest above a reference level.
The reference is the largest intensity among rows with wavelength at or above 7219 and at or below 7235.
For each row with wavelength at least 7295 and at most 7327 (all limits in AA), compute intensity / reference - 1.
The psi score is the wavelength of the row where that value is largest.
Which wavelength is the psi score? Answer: 7318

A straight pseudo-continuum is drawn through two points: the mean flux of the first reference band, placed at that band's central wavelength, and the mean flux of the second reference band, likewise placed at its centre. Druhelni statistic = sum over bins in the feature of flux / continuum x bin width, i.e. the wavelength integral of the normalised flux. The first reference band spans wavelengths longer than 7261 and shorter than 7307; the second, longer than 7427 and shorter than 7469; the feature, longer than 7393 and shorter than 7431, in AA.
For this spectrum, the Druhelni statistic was 37.2 AA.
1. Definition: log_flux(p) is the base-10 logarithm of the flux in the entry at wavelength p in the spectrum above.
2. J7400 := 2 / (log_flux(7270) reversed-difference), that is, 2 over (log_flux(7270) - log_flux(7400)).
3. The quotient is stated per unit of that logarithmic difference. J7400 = -258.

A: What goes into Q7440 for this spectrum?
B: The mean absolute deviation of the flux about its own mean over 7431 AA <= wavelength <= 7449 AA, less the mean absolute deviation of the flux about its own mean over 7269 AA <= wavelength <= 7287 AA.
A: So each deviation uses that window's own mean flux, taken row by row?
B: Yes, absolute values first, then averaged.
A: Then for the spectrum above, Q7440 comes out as -0.2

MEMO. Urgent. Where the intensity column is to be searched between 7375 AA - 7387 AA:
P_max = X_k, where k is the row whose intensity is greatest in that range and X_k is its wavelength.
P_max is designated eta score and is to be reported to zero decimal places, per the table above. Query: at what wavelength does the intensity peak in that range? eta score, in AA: 7376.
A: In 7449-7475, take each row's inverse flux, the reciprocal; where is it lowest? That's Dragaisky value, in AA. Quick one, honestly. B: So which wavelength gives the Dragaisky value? 7452 AA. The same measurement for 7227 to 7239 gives 7238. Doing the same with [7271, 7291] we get 7278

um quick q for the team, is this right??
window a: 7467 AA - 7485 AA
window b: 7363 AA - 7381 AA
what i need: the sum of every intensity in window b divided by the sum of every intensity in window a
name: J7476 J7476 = 1.04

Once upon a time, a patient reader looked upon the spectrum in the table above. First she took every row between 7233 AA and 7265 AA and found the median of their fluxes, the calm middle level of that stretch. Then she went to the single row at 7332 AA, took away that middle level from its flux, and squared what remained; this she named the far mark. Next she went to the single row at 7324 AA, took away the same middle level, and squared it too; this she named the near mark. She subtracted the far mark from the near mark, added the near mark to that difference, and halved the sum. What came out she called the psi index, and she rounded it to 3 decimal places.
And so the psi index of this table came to -0.007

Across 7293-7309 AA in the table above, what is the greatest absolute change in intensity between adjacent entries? 0.275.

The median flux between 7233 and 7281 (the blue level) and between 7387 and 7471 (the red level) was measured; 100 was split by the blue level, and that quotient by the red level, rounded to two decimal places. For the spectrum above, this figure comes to 1.51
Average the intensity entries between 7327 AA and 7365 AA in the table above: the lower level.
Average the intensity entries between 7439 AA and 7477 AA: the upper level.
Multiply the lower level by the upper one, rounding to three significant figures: 67.4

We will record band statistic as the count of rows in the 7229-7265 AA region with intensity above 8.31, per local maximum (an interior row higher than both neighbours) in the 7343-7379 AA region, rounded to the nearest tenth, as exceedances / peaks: 1.3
